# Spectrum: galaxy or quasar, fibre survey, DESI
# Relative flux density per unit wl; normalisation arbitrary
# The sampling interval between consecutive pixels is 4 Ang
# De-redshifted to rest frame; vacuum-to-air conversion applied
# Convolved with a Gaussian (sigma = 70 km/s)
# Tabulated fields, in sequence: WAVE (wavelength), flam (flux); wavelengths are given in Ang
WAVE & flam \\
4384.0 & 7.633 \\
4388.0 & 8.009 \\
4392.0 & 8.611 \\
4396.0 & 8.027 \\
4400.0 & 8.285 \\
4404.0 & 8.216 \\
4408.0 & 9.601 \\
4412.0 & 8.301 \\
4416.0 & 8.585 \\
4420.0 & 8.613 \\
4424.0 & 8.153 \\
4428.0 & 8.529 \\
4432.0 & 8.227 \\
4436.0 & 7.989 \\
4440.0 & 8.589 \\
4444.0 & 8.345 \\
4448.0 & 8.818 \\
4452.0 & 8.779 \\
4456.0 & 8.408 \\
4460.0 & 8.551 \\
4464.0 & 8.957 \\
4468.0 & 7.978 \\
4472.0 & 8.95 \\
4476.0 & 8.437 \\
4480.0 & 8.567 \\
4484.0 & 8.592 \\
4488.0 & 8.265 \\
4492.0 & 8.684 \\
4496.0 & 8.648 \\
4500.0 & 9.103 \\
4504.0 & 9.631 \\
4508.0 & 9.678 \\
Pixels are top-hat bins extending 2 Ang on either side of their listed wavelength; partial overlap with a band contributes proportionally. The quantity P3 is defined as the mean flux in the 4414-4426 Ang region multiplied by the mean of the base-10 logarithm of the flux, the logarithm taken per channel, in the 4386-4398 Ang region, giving 7.73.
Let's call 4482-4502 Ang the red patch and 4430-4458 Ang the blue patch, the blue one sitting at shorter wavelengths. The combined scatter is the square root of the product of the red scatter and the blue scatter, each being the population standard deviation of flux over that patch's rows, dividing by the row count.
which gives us 0.27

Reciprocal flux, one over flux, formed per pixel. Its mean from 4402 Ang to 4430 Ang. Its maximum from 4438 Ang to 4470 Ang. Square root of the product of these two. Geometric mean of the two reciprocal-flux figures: 0.121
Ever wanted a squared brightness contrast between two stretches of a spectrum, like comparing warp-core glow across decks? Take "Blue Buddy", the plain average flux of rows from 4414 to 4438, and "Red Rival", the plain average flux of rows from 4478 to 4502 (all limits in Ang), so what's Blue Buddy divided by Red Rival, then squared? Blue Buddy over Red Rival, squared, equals 0.93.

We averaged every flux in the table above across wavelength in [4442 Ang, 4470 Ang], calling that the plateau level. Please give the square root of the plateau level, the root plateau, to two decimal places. 2.92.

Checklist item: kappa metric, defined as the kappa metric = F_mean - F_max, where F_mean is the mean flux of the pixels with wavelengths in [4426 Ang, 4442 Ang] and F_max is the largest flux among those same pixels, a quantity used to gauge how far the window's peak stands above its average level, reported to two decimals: -0.26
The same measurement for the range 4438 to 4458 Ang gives -0.23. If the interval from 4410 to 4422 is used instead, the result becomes -0.11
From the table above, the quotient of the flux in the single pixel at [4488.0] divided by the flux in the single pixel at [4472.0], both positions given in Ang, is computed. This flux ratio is 0.92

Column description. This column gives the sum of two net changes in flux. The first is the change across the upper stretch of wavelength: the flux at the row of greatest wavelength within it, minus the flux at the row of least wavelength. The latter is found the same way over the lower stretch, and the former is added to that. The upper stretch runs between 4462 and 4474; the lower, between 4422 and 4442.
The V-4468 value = 0.43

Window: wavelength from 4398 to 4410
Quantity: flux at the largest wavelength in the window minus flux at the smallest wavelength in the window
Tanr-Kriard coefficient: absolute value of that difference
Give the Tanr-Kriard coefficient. 1.3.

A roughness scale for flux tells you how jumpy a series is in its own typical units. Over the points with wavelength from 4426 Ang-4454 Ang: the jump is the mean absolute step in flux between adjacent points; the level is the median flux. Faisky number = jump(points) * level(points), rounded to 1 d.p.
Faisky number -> 2.7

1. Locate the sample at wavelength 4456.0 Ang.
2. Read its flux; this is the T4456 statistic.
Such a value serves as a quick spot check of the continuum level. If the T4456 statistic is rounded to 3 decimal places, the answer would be 8.408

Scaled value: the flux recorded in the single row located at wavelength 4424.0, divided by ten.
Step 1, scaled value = 0.815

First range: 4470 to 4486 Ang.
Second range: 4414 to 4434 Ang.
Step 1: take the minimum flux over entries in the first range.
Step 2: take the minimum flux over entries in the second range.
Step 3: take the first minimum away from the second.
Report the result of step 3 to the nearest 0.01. -0.28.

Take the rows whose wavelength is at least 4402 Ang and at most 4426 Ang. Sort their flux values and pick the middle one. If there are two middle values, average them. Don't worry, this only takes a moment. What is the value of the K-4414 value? 8.4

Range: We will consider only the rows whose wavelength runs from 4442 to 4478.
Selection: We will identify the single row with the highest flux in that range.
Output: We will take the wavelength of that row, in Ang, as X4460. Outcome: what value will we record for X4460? 4464.0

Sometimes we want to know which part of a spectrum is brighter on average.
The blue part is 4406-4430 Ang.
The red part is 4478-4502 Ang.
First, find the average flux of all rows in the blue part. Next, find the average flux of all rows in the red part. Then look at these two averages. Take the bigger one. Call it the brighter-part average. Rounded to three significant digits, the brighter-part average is 8.64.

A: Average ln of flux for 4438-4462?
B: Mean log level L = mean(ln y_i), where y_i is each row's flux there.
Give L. 2.15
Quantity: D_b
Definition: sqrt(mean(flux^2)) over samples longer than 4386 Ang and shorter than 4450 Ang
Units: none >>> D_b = 8.440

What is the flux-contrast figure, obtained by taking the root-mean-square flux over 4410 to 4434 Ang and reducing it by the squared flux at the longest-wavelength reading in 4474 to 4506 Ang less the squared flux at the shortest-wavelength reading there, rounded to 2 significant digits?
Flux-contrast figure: -13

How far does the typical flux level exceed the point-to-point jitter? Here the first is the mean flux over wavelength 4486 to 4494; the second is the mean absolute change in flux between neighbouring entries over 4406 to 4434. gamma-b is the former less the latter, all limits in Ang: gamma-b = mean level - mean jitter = 8.0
